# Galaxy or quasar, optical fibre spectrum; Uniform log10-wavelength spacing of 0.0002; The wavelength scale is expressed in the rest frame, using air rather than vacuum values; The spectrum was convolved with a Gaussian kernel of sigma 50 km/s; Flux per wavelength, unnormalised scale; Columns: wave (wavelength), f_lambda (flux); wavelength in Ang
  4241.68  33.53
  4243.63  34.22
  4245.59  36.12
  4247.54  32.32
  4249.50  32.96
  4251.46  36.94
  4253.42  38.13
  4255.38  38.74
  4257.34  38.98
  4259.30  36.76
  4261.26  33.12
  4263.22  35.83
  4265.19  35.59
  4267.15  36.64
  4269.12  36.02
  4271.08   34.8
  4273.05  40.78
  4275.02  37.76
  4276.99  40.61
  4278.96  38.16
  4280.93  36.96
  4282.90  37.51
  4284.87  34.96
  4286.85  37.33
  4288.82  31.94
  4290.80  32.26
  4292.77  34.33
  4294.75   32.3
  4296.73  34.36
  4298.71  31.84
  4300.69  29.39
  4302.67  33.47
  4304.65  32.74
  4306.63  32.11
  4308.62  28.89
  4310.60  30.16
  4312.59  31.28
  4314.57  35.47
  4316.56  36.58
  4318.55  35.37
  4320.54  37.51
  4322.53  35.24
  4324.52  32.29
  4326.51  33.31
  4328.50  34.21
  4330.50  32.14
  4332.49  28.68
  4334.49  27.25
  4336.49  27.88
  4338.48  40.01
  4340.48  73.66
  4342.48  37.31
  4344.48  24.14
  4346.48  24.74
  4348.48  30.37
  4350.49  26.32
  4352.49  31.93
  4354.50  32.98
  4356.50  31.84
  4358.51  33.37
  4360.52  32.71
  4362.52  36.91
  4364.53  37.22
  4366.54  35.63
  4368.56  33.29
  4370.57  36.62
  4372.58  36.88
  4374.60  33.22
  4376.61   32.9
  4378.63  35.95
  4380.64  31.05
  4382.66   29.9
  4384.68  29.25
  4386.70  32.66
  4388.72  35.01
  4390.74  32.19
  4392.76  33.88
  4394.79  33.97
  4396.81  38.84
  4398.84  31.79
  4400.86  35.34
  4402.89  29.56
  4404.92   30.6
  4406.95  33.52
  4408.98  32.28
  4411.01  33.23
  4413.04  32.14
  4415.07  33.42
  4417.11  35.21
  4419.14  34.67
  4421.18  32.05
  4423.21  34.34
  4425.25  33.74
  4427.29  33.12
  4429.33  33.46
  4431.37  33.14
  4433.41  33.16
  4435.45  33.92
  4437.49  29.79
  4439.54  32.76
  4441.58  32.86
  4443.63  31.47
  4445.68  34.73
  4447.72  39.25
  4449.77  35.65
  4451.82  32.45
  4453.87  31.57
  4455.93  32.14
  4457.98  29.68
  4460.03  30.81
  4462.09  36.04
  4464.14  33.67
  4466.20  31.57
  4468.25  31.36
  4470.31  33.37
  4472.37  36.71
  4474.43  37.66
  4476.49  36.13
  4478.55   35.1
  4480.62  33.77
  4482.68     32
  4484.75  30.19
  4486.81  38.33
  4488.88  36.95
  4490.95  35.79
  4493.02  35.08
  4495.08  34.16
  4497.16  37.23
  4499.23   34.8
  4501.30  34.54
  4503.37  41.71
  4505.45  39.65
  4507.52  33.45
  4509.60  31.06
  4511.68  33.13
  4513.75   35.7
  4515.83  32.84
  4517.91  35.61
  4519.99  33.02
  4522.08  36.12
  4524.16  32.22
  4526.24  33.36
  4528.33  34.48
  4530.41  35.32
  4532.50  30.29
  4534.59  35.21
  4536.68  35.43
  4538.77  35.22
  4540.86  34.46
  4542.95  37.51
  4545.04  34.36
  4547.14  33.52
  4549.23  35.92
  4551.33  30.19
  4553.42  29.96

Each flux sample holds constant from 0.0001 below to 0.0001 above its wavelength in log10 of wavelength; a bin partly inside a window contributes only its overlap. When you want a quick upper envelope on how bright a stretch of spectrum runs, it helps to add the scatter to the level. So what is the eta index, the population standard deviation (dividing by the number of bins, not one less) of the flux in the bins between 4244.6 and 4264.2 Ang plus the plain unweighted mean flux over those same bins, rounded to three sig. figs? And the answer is 38.3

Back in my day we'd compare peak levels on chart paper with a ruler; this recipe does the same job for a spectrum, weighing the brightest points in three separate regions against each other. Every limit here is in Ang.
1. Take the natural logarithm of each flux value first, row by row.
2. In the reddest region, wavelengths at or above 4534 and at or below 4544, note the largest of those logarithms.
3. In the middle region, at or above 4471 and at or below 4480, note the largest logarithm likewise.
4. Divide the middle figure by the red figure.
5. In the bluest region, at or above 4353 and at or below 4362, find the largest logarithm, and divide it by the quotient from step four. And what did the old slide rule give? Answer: 3.50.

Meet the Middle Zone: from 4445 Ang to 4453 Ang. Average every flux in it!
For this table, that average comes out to 35.5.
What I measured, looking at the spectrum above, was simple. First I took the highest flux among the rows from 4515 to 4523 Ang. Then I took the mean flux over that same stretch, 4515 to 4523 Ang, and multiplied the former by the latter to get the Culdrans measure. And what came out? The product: 1242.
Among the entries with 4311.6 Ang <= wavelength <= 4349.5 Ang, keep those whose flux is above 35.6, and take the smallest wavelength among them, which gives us 4316.56 Ang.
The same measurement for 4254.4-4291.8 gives 4255.38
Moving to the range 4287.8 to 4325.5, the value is 4316.56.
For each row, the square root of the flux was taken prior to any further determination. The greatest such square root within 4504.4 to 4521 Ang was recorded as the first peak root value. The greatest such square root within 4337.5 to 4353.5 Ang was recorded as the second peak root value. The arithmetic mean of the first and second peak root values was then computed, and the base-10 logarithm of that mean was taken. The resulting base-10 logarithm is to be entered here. 0.872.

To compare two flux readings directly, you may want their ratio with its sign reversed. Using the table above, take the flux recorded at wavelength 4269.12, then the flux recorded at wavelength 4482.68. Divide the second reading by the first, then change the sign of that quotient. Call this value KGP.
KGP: -0.89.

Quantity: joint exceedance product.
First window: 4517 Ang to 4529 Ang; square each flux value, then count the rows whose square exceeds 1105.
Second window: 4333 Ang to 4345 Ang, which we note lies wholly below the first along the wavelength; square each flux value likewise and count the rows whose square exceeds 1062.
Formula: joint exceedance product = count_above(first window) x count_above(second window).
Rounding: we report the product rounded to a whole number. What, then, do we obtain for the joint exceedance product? 12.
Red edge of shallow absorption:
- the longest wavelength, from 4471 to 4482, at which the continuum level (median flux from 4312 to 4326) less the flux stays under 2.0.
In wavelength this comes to 4480.62 Ang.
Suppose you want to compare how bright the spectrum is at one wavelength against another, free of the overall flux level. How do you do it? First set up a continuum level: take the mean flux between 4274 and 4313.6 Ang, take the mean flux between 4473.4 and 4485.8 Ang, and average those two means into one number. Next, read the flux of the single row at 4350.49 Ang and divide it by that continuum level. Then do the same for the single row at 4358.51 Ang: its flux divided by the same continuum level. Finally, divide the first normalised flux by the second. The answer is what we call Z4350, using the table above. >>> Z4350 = 0.79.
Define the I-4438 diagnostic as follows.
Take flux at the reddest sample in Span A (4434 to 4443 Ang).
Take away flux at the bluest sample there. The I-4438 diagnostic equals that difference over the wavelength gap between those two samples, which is -0.17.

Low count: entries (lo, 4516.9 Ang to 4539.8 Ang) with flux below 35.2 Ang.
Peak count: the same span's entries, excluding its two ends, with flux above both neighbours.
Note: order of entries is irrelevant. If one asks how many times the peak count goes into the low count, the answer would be 1.7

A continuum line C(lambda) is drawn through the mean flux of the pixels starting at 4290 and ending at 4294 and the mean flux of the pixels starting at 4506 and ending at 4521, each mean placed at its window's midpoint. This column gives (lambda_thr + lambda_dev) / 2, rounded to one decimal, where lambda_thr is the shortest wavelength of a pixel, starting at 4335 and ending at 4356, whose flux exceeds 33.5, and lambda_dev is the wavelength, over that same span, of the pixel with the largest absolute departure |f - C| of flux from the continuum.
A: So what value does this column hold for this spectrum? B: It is 4339.5 Ang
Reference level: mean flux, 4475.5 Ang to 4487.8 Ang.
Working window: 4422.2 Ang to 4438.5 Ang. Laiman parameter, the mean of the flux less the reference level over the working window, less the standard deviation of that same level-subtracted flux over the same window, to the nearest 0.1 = -2.5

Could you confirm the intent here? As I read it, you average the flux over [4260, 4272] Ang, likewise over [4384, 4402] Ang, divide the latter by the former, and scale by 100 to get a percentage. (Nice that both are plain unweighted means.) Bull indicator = 95.3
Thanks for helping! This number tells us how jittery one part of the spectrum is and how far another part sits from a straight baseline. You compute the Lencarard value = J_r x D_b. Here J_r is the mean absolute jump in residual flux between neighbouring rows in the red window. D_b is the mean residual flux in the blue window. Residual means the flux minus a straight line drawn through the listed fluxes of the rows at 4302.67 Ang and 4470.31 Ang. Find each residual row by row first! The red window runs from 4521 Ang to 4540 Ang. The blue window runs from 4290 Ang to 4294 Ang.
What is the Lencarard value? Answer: -0.4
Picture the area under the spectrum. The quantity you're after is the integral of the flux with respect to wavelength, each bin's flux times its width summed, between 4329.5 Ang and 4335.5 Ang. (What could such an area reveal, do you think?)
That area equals 176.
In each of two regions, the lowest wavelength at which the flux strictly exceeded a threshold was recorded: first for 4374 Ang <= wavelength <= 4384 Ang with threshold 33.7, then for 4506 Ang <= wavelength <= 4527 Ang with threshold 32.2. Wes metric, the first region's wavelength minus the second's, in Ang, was -128.9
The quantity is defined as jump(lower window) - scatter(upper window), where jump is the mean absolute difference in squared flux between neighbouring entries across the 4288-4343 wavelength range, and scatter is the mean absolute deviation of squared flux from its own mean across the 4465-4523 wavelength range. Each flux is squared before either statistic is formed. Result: 286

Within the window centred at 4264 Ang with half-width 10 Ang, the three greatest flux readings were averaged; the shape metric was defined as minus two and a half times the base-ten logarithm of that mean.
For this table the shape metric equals -3.99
